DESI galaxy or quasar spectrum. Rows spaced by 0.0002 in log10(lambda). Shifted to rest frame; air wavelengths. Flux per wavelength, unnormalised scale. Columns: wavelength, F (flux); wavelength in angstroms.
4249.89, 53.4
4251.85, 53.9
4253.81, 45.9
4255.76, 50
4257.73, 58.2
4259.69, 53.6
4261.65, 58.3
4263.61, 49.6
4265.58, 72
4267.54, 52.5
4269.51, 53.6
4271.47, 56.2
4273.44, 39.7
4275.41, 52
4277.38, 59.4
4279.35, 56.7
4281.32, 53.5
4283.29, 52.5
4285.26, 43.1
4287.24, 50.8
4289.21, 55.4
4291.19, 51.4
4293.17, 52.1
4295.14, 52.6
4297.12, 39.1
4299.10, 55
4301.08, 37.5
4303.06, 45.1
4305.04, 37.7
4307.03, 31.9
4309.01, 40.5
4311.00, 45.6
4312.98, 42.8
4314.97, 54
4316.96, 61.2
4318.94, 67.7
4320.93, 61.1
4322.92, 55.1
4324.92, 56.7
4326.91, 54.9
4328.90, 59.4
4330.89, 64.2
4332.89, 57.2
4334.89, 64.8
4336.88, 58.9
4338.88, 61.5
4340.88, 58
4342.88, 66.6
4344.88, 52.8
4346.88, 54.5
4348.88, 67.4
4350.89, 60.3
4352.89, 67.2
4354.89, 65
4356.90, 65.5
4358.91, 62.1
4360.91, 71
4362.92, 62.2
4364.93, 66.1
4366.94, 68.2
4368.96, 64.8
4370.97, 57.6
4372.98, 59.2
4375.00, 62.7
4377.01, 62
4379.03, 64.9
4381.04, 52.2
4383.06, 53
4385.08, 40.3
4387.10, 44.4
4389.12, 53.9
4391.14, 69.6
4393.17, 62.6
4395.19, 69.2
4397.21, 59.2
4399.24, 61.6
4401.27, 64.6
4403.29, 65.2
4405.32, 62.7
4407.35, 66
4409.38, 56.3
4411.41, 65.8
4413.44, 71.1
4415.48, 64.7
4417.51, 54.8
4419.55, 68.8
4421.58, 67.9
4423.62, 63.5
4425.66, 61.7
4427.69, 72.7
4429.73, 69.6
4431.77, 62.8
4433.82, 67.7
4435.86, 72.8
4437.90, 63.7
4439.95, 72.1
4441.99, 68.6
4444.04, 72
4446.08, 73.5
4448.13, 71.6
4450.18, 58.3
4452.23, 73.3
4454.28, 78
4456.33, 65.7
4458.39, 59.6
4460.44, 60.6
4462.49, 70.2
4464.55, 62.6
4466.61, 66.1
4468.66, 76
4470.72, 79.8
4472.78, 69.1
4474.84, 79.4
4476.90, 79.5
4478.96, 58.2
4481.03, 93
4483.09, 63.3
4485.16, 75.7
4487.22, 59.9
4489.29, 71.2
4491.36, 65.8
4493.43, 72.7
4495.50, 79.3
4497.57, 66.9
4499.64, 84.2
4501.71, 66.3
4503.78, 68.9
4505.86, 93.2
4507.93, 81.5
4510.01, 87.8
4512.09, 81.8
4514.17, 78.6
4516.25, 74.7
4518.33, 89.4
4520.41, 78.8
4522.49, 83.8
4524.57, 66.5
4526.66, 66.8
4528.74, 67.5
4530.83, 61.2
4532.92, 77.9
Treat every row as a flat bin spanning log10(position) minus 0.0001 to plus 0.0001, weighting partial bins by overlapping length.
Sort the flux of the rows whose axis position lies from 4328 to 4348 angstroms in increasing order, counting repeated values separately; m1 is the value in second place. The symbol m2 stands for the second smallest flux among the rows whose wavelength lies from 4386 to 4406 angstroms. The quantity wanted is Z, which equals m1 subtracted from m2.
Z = -1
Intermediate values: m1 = 54.5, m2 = 53.9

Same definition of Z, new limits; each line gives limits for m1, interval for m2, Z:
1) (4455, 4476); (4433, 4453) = 3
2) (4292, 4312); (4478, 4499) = 22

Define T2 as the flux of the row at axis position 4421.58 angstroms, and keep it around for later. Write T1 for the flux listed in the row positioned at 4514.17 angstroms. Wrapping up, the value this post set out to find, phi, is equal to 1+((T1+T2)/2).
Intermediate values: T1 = 78.6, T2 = 67.9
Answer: 74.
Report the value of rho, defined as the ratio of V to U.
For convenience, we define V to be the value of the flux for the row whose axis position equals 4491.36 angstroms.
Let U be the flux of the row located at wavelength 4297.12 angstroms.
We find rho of 1.68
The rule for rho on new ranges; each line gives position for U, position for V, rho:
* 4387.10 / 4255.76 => 1.13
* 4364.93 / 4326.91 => 0.83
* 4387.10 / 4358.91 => 1.40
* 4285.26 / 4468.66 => 1.76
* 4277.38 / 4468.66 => 1.28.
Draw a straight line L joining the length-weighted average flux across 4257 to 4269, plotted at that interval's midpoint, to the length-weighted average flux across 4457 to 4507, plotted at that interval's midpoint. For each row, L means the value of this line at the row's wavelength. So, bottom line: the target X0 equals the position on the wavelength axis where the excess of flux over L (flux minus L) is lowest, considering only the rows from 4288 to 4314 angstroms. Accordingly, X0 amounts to 4307.03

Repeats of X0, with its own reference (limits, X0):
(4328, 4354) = 4344.88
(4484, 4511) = 4487.22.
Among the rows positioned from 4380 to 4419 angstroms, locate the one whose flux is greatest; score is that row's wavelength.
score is 4413.44 angstroms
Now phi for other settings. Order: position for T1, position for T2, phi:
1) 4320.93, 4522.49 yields 73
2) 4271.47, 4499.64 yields 71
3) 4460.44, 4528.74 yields 65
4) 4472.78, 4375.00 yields 67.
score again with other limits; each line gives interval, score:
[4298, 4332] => 4318.94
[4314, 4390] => 4360.91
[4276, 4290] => 4277.38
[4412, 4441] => 4435.86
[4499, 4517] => 4505.86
